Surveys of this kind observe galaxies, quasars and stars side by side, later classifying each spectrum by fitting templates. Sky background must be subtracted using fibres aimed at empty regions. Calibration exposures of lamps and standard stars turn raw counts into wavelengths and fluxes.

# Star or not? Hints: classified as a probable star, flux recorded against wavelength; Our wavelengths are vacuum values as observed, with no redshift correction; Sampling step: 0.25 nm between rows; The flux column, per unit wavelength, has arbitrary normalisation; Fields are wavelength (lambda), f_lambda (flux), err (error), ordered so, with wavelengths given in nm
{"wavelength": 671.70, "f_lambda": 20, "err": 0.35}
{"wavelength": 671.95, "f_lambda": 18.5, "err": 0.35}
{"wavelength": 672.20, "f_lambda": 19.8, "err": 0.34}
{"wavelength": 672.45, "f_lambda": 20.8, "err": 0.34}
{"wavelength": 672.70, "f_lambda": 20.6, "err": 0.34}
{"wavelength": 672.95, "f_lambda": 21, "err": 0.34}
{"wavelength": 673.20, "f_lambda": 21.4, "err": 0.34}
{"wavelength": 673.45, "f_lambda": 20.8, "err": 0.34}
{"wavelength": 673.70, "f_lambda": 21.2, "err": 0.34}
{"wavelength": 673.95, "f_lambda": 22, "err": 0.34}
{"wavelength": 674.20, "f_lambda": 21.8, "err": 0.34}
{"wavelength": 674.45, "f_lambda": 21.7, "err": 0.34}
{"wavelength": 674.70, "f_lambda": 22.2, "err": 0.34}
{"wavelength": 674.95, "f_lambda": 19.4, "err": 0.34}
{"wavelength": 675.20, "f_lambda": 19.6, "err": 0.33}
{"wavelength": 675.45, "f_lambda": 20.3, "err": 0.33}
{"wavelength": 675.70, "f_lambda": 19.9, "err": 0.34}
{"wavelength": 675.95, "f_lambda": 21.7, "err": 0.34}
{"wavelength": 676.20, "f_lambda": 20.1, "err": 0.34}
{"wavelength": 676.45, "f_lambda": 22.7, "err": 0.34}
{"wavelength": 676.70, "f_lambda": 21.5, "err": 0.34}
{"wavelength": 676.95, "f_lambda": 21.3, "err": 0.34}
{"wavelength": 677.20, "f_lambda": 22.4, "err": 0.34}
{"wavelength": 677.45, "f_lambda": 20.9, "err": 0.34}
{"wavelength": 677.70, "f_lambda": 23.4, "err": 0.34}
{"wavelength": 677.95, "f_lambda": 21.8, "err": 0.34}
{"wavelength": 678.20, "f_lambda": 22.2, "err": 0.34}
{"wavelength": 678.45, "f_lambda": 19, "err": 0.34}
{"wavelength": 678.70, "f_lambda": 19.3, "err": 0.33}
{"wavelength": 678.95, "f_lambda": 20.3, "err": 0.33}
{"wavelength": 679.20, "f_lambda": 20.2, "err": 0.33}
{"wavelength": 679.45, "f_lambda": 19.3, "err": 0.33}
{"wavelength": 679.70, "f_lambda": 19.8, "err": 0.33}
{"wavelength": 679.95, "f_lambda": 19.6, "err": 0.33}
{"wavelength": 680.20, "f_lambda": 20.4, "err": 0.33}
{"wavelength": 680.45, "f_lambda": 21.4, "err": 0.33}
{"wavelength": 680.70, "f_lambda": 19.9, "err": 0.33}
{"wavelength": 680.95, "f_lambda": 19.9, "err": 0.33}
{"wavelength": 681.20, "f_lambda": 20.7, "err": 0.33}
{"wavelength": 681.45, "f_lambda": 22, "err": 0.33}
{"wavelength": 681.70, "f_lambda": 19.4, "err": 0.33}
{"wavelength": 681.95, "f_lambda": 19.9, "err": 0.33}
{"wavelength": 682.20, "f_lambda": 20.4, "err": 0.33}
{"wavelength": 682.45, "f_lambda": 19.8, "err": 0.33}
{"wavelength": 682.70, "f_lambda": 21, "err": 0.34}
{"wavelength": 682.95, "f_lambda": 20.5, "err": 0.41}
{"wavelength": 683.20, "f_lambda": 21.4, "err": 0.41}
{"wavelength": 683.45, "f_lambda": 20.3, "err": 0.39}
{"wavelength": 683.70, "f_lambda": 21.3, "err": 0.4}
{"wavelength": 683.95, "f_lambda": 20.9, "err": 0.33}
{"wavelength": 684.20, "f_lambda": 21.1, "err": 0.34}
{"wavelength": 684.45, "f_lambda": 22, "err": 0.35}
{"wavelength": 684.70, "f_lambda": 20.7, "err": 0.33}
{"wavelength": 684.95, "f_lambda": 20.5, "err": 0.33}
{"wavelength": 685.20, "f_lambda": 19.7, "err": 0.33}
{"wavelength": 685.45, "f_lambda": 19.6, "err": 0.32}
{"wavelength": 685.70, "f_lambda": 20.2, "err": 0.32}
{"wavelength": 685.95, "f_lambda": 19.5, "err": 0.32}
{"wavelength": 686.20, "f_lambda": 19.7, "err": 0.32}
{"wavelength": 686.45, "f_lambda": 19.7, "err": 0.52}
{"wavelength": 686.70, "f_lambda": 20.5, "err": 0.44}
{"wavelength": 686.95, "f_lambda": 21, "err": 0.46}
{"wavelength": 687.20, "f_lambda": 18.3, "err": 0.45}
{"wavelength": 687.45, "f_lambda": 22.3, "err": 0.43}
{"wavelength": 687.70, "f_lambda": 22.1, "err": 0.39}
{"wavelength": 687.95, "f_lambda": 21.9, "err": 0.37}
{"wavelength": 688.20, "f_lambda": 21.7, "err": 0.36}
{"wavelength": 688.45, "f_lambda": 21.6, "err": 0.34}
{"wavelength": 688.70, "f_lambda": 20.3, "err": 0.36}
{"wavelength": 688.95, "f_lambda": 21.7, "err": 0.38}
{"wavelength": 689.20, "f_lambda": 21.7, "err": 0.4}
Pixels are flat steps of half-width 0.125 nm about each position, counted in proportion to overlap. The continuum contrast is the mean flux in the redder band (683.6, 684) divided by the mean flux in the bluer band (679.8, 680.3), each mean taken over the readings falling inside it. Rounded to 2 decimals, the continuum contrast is 1.06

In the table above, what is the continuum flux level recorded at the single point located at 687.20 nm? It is 18.3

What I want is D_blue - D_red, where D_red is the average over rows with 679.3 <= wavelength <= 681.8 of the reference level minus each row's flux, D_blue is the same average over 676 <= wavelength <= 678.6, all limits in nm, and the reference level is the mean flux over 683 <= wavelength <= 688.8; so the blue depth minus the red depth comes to -1.3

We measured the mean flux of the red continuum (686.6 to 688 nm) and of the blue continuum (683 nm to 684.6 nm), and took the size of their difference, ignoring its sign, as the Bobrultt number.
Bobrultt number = 0.15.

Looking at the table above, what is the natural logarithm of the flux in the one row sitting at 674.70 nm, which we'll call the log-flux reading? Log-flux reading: 3.10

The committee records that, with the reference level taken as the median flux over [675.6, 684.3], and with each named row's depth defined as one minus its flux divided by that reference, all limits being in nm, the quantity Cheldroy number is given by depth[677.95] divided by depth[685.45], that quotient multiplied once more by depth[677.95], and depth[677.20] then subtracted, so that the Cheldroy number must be 0.18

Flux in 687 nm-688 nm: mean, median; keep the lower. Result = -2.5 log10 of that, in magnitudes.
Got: -3.31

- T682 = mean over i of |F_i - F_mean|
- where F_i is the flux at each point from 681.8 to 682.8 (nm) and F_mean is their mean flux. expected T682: 0.4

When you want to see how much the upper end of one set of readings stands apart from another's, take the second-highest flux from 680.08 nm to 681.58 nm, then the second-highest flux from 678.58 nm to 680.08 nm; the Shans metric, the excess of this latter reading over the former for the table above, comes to -1.2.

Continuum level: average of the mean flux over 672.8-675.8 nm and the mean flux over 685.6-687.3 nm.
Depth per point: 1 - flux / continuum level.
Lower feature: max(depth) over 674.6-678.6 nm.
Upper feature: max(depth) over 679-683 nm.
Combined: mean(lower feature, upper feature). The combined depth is 0.061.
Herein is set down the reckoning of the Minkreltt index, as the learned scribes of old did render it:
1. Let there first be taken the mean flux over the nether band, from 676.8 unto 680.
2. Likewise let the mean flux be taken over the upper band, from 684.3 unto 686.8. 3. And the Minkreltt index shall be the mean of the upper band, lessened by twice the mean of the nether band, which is -21.3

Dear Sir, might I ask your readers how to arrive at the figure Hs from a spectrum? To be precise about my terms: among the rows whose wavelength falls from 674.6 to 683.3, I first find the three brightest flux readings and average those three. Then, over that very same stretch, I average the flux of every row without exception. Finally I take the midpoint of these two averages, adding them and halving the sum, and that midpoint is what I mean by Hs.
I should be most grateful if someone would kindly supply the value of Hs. 21.8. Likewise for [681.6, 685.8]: 21.0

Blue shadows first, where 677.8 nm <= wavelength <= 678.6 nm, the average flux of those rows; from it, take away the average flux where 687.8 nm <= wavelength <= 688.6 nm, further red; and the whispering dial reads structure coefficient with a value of -0.7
